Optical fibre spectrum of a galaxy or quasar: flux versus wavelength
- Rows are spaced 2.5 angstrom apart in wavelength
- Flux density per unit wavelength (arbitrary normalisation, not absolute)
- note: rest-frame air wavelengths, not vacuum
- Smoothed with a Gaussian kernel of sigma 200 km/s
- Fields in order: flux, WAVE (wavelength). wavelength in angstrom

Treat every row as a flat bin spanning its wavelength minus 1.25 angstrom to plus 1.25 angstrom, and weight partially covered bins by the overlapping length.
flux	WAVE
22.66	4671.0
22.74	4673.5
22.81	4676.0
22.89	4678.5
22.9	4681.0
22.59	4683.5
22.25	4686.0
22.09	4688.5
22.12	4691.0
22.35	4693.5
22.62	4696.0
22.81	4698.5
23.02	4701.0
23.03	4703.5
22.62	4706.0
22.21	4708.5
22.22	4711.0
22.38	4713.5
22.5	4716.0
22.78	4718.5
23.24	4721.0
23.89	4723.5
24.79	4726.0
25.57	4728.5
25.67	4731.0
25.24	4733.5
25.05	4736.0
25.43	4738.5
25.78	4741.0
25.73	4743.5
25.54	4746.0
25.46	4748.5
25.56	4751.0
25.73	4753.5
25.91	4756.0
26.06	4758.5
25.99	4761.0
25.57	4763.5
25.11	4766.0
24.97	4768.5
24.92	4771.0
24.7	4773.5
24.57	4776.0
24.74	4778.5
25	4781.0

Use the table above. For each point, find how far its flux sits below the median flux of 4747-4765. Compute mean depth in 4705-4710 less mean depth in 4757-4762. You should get 4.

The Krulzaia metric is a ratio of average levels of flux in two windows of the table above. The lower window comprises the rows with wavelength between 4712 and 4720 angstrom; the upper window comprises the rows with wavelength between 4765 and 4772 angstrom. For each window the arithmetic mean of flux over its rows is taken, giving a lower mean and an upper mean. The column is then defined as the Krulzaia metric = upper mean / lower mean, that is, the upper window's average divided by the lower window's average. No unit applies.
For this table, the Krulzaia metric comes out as 1.108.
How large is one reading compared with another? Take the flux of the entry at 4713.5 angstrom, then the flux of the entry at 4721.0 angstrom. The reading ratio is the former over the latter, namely 0.96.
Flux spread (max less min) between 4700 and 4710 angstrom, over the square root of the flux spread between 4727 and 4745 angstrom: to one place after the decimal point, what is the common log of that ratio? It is 0.0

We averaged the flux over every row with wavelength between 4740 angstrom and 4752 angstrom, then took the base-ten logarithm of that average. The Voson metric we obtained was 1.41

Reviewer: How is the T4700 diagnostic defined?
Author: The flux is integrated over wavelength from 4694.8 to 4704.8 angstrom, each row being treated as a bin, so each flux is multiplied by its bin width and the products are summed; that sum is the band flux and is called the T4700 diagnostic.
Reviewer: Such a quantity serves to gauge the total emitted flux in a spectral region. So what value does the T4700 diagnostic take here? 229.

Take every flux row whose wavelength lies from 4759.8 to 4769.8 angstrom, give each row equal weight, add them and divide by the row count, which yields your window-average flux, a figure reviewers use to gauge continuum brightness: 25.4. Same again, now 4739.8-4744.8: 25.8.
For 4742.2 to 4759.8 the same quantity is 25.7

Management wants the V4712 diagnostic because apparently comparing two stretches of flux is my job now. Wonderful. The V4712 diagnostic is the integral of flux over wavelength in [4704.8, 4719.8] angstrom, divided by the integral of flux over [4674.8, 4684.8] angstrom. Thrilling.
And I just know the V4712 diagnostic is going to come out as 1.5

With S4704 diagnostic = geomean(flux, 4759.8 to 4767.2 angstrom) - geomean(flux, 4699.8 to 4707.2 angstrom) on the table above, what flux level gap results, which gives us 2.7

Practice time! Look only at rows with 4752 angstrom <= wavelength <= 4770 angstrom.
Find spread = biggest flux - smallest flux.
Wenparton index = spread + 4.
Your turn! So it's 5.09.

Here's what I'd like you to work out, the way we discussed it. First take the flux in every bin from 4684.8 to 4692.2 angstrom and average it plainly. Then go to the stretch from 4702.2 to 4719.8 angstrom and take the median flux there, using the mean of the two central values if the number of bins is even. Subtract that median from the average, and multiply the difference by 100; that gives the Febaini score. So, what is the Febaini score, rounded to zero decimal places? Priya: -35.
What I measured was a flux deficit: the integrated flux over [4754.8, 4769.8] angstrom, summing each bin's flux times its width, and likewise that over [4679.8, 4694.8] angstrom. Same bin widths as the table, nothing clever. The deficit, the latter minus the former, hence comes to -48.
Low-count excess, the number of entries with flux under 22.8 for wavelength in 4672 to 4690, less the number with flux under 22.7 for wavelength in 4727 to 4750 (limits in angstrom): 4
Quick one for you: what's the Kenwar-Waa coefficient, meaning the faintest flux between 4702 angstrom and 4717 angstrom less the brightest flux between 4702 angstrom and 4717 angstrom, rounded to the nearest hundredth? -0.82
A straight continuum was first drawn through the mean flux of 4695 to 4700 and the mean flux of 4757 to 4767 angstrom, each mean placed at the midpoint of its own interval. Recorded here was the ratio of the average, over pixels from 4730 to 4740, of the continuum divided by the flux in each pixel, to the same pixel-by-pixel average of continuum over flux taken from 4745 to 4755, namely 0.98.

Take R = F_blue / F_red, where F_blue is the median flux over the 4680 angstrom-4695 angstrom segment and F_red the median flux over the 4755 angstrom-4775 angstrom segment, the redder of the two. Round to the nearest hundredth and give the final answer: 0.88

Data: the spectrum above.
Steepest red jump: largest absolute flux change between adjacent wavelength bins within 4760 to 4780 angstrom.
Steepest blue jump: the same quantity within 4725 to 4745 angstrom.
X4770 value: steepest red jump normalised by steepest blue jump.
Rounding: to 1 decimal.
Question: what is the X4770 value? 0.6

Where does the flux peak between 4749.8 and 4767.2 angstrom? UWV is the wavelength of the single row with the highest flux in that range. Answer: 4758.5 angstrom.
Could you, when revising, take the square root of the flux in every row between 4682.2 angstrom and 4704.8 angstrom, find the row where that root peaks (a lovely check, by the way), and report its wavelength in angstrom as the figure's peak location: 4703.5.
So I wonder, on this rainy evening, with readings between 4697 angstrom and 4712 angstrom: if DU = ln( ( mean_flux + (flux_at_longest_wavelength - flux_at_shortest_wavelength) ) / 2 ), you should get 2.40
